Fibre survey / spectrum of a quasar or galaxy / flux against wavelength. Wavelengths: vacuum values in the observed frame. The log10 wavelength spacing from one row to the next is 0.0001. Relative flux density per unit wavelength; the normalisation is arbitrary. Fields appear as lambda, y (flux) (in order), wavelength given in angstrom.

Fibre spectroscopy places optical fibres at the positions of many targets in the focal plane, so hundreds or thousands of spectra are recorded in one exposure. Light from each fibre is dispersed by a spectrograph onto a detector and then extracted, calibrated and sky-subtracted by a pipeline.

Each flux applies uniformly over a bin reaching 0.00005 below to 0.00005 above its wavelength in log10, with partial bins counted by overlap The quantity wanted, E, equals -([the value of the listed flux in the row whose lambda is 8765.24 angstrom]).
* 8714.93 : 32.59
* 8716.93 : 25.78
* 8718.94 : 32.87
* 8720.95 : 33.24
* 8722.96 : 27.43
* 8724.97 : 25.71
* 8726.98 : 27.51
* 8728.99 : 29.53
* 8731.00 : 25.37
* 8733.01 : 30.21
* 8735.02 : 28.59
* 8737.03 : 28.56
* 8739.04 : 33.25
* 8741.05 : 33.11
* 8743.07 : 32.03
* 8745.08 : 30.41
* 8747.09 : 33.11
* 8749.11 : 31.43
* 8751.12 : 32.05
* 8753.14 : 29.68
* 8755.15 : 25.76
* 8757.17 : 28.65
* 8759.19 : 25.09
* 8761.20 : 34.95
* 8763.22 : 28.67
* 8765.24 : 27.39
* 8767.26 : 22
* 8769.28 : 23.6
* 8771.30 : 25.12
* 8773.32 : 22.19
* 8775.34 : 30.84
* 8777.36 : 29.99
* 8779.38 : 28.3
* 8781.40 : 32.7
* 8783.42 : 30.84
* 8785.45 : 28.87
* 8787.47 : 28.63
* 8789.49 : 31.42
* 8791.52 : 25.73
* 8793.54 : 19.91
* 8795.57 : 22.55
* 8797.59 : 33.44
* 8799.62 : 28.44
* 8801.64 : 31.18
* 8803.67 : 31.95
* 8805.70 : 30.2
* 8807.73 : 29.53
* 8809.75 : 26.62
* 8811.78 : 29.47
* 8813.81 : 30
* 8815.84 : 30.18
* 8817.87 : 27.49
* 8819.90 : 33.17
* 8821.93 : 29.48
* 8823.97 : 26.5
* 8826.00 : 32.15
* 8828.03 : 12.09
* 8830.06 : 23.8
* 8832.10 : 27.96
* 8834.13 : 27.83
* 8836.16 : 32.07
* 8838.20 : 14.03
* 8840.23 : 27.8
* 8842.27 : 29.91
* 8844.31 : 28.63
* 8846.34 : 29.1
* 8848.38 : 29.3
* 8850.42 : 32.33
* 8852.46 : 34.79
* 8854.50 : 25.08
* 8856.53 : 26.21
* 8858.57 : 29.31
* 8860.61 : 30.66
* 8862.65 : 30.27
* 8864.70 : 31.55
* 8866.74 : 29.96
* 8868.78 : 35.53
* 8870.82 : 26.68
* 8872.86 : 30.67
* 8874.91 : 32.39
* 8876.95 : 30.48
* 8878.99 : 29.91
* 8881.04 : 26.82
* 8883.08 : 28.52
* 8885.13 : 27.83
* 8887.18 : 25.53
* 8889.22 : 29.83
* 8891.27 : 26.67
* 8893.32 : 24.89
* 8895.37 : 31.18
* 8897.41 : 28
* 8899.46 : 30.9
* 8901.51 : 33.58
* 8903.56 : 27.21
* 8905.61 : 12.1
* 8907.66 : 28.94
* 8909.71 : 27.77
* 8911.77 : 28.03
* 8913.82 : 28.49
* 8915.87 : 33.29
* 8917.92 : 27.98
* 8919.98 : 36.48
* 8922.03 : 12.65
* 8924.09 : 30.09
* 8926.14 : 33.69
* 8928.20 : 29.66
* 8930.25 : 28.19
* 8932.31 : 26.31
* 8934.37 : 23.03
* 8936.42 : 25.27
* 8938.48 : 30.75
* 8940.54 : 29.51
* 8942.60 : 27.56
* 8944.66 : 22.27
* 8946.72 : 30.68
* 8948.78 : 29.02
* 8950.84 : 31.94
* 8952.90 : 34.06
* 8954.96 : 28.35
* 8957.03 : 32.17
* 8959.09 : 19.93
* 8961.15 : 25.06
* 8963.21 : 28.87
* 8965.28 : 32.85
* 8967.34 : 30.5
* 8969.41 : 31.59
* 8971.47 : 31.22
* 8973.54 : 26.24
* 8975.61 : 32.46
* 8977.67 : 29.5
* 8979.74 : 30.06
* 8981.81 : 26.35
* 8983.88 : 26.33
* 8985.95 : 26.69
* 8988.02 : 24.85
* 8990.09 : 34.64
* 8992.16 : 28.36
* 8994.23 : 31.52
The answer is -27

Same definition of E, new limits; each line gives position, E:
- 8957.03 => -32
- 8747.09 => -33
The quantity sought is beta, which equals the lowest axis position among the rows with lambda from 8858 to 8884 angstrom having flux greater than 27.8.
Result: 8858.57 angstrom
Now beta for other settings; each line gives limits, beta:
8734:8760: 8735.02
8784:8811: 8785.45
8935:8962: 8938.48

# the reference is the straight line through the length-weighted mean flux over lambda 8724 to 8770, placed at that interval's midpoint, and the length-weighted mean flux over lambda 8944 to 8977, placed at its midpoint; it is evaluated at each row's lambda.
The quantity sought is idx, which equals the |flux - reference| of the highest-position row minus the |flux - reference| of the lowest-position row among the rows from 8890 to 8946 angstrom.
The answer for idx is 4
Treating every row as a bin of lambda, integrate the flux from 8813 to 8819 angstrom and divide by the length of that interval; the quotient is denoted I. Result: 29.3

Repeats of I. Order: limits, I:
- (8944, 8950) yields 27.8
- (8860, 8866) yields 30.8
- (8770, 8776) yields 25.7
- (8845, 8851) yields 30.0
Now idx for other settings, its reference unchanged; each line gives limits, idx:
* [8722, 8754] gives -1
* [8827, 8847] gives -17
